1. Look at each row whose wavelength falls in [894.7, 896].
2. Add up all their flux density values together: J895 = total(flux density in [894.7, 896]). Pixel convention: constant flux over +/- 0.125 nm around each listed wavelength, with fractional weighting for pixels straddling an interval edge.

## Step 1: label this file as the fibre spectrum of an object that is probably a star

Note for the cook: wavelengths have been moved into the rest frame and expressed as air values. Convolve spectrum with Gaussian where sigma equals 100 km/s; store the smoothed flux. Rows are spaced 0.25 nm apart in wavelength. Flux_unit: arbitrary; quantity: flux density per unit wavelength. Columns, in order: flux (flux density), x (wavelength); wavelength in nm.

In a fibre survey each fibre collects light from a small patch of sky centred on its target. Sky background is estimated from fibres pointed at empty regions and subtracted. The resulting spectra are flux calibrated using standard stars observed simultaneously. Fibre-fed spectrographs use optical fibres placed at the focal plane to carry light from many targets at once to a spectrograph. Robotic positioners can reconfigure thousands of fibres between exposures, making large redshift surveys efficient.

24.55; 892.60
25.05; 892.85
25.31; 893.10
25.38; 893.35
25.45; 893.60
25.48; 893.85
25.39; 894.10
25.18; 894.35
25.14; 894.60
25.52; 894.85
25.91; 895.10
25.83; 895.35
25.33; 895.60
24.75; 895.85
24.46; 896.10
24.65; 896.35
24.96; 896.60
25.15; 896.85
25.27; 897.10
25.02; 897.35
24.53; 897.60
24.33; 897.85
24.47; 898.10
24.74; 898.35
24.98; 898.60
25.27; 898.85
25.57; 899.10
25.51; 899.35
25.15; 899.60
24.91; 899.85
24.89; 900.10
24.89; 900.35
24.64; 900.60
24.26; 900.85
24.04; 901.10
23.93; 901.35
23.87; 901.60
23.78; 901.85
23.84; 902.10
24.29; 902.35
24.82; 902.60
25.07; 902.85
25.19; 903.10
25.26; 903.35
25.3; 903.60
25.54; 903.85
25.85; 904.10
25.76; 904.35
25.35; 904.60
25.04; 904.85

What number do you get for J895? 127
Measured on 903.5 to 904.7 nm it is 128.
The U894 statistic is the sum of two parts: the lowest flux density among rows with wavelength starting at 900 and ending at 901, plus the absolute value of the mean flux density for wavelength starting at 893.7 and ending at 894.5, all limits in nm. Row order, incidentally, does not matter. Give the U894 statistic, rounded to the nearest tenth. 49.6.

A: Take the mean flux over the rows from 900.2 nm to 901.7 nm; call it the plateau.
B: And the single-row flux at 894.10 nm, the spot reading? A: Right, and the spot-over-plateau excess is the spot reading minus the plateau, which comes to 1.1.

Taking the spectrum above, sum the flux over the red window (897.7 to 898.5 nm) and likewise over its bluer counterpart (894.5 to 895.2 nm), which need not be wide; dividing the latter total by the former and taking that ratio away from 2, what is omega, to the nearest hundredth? 0.96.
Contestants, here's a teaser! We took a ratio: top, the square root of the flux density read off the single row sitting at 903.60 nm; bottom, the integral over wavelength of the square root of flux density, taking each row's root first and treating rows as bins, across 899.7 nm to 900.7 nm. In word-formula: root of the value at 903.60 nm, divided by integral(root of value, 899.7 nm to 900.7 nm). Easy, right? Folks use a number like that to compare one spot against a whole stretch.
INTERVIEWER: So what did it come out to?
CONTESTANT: 1.01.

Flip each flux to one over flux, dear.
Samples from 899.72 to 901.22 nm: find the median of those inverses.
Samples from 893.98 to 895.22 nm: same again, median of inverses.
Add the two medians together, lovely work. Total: 0.0798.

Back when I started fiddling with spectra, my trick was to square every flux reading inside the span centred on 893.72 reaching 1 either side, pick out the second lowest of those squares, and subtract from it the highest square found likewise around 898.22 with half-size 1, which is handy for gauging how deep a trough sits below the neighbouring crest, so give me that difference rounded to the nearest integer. -22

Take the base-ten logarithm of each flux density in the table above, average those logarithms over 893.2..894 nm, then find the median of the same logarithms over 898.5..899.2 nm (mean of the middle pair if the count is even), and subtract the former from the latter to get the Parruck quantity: -0.003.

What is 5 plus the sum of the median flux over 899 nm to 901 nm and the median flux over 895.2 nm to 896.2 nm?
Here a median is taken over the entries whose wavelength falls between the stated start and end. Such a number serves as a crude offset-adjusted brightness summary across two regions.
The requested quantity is 54.9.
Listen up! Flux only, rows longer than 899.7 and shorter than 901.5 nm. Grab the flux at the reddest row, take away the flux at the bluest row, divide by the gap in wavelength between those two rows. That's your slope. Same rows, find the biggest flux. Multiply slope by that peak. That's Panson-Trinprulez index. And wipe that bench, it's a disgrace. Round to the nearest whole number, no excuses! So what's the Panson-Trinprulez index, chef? -16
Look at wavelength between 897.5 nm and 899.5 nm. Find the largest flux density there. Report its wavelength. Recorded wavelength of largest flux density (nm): 899.10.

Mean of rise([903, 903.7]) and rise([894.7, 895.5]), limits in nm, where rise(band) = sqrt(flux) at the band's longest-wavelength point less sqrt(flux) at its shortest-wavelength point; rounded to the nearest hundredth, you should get 0.02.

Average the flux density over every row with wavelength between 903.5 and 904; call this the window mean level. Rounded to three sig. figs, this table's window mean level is 25.4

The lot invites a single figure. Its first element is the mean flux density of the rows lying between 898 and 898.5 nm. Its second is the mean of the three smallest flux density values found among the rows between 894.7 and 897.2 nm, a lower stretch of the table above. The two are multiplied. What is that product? 606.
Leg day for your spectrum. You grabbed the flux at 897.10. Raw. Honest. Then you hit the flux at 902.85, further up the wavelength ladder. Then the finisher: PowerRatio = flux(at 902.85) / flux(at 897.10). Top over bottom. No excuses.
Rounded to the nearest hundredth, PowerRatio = 0.99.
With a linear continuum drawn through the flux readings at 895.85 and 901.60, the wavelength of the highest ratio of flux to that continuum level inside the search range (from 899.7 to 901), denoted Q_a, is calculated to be 900.35 nm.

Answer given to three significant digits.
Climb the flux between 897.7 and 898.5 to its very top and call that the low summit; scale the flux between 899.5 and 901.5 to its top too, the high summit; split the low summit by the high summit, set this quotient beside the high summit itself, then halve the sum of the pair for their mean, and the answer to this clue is 13.1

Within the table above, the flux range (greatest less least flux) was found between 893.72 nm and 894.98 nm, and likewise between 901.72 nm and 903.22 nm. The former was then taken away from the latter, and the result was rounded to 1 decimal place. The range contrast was 1.0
